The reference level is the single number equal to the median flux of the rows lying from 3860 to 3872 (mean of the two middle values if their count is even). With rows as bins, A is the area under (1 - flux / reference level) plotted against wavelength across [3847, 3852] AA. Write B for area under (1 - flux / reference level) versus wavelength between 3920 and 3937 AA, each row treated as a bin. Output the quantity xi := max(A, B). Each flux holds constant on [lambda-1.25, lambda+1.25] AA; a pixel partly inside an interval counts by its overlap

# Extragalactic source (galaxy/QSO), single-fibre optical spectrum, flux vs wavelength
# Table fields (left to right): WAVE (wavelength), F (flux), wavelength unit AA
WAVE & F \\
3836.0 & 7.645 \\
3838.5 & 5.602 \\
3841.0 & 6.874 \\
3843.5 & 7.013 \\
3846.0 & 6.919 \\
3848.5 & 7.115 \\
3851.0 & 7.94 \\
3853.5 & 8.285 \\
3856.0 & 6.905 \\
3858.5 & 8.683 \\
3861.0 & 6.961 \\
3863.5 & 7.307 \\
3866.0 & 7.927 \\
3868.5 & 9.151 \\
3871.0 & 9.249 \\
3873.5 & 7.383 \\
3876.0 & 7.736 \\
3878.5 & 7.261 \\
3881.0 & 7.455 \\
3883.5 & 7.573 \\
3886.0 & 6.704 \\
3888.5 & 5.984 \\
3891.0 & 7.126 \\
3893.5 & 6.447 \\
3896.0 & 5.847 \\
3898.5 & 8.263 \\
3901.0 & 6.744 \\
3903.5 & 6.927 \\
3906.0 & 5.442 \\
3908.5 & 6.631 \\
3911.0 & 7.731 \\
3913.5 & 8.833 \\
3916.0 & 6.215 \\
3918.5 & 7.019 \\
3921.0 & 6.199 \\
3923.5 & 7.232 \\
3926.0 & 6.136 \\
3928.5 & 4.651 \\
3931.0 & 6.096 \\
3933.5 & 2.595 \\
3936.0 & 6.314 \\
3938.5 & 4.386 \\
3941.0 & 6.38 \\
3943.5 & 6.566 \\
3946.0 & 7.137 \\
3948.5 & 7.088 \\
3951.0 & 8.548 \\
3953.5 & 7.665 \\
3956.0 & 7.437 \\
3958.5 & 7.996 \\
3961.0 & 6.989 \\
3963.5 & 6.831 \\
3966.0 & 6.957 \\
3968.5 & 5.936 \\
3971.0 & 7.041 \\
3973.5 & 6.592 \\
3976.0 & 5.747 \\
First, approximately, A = 0.3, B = 5.0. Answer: 5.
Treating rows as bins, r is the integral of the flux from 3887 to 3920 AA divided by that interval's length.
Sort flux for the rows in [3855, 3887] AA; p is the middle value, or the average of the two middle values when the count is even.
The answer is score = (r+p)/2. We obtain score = 7.16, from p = 7.5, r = 6.9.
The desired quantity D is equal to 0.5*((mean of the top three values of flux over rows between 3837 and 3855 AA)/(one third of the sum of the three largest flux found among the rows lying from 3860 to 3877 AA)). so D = 0.443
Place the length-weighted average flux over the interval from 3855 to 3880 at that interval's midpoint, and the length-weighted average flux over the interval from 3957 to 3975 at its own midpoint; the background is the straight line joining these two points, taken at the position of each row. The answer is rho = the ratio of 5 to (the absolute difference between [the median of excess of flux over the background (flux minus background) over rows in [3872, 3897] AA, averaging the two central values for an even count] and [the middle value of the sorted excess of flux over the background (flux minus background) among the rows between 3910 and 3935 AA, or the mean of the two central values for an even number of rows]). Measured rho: 8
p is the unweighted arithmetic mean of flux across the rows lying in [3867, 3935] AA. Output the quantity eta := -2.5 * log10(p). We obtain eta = -2.09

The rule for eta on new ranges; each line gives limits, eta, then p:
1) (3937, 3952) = -2.06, 6.7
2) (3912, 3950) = -1.98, 6.2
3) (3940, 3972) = -2.13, 7.1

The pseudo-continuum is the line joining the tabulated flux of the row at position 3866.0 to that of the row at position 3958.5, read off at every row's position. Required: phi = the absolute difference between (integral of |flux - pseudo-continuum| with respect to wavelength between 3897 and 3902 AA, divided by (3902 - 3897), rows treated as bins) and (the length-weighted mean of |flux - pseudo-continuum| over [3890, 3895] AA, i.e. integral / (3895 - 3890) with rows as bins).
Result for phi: 0.42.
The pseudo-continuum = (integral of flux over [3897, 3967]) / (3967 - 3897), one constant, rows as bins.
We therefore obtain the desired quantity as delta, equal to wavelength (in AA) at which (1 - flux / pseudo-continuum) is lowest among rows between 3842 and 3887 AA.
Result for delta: 3871.0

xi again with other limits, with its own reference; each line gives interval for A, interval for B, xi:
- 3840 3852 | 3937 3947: 2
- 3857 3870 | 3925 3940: 5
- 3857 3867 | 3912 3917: 0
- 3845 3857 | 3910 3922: 1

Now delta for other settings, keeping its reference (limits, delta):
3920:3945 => 3923.5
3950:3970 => 3951.0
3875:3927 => 3913.5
